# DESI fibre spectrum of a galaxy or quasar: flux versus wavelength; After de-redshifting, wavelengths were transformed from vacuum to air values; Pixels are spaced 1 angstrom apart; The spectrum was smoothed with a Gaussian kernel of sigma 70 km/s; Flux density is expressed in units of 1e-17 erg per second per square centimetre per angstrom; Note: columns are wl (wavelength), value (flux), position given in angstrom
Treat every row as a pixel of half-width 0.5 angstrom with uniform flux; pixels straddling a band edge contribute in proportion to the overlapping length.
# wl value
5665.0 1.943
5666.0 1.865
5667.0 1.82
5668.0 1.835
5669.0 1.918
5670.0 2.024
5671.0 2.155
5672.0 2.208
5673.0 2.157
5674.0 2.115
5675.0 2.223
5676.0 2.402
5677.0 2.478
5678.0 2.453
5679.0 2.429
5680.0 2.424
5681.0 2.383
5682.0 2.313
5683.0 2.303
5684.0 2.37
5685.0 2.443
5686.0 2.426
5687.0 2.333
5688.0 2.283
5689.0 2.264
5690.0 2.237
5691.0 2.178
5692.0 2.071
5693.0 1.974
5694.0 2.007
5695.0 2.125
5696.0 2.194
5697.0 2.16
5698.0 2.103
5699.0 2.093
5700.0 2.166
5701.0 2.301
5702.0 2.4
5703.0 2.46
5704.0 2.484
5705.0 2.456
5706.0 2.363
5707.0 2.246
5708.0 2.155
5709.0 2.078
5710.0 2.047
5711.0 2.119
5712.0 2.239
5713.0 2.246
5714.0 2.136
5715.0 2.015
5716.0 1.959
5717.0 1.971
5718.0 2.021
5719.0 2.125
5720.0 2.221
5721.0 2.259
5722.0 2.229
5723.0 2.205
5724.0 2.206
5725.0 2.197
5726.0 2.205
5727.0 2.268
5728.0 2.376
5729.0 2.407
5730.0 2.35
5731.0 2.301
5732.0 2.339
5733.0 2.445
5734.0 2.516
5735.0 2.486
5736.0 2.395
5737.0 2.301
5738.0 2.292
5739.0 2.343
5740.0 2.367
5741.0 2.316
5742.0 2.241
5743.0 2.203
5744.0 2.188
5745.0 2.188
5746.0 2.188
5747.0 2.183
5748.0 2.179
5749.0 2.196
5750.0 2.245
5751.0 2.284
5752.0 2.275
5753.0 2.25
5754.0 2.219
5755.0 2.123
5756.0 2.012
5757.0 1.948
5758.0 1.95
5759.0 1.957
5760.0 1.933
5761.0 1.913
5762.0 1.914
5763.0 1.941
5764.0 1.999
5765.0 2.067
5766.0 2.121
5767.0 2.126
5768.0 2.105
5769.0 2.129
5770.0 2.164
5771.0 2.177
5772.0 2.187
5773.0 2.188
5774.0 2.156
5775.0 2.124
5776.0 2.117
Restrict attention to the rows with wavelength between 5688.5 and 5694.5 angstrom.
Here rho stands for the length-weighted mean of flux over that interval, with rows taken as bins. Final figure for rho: 2.12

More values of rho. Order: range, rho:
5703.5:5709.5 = 2.30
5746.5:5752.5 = 2.23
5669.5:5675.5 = 2.15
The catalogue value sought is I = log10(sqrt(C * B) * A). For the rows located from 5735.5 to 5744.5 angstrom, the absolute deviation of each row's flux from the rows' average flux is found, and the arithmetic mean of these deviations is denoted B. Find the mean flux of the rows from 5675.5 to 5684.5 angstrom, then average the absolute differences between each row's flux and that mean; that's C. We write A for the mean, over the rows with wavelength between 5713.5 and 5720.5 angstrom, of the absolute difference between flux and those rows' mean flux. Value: -2.37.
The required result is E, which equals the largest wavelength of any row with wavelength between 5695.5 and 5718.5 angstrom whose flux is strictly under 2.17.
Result 5718.0 angstrom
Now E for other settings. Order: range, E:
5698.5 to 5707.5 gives 5700.0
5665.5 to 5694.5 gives 5694.0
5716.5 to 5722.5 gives 5719.0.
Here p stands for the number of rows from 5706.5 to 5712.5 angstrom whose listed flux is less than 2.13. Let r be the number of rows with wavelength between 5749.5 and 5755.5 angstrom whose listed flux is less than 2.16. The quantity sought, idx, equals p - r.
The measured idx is 2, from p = 3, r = 1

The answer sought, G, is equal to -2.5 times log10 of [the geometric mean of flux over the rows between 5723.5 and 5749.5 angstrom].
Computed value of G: -0.901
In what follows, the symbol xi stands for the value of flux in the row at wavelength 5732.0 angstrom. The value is 2.339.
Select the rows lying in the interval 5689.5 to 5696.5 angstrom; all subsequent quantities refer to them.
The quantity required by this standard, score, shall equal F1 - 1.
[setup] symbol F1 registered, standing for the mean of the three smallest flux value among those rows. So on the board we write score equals 1.0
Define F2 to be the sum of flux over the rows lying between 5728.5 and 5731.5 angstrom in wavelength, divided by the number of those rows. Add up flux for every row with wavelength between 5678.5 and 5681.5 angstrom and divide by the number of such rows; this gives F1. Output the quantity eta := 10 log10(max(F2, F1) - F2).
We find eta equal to -12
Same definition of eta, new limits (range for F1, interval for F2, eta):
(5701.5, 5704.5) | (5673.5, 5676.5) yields -7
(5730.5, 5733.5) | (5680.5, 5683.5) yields -15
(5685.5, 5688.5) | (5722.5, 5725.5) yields -8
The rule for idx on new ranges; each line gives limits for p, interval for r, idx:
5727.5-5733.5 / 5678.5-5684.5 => 0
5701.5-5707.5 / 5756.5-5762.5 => -6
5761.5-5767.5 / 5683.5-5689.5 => 6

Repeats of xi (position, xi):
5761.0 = 1.913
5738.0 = 2.292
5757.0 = 1.948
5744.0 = 2.188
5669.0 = 1.918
